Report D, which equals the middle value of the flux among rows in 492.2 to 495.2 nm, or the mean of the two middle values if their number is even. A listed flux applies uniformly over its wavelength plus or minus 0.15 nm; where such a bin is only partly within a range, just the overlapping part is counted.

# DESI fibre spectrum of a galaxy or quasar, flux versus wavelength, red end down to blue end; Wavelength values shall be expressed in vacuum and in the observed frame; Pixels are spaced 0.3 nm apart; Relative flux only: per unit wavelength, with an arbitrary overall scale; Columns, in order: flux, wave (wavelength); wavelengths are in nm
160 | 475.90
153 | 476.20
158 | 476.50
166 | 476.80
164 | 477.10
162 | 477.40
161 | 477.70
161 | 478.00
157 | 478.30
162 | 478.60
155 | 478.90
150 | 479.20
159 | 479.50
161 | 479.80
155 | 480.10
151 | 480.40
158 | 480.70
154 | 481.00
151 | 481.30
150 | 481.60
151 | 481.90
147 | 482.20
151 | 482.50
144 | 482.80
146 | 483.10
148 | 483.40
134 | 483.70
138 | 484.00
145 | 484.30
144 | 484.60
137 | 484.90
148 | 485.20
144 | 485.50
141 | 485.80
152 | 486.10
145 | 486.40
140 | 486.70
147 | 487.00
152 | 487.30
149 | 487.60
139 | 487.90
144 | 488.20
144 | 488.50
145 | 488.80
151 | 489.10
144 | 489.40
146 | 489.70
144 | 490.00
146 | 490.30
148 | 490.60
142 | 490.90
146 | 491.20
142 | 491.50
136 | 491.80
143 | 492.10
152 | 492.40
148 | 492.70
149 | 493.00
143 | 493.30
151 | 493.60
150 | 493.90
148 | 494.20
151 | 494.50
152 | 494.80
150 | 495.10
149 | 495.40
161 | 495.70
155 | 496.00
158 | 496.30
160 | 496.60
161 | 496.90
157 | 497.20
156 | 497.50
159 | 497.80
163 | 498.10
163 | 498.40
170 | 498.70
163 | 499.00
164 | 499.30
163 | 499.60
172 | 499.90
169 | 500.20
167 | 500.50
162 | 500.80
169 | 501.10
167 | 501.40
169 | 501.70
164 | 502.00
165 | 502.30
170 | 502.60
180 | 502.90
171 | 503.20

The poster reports 150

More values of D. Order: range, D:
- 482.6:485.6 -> 144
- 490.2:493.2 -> 146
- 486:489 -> 145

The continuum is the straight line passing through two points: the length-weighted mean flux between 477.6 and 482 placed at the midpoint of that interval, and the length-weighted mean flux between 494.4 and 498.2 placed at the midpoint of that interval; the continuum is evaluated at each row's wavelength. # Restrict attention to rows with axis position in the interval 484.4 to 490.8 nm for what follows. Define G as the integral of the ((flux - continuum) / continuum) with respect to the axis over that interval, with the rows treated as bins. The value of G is -0.44 nm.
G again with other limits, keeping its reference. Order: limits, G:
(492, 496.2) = -0.16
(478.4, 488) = -0.45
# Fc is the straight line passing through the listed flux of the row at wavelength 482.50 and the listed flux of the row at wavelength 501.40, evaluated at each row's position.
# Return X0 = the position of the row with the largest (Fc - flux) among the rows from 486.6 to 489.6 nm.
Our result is 487.90 nm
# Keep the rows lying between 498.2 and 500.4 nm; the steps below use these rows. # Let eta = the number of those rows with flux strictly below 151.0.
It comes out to 0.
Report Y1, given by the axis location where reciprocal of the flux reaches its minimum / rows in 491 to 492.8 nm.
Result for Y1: 492.40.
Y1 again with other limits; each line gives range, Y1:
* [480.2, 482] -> 480.70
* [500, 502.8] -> 502.60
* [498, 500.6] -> 499.90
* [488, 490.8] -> 489.10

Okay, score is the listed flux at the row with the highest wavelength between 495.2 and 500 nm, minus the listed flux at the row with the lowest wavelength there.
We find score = 23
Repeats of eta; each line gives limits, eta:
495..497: 2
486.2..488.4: 6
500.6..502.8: 0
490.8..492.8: 6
